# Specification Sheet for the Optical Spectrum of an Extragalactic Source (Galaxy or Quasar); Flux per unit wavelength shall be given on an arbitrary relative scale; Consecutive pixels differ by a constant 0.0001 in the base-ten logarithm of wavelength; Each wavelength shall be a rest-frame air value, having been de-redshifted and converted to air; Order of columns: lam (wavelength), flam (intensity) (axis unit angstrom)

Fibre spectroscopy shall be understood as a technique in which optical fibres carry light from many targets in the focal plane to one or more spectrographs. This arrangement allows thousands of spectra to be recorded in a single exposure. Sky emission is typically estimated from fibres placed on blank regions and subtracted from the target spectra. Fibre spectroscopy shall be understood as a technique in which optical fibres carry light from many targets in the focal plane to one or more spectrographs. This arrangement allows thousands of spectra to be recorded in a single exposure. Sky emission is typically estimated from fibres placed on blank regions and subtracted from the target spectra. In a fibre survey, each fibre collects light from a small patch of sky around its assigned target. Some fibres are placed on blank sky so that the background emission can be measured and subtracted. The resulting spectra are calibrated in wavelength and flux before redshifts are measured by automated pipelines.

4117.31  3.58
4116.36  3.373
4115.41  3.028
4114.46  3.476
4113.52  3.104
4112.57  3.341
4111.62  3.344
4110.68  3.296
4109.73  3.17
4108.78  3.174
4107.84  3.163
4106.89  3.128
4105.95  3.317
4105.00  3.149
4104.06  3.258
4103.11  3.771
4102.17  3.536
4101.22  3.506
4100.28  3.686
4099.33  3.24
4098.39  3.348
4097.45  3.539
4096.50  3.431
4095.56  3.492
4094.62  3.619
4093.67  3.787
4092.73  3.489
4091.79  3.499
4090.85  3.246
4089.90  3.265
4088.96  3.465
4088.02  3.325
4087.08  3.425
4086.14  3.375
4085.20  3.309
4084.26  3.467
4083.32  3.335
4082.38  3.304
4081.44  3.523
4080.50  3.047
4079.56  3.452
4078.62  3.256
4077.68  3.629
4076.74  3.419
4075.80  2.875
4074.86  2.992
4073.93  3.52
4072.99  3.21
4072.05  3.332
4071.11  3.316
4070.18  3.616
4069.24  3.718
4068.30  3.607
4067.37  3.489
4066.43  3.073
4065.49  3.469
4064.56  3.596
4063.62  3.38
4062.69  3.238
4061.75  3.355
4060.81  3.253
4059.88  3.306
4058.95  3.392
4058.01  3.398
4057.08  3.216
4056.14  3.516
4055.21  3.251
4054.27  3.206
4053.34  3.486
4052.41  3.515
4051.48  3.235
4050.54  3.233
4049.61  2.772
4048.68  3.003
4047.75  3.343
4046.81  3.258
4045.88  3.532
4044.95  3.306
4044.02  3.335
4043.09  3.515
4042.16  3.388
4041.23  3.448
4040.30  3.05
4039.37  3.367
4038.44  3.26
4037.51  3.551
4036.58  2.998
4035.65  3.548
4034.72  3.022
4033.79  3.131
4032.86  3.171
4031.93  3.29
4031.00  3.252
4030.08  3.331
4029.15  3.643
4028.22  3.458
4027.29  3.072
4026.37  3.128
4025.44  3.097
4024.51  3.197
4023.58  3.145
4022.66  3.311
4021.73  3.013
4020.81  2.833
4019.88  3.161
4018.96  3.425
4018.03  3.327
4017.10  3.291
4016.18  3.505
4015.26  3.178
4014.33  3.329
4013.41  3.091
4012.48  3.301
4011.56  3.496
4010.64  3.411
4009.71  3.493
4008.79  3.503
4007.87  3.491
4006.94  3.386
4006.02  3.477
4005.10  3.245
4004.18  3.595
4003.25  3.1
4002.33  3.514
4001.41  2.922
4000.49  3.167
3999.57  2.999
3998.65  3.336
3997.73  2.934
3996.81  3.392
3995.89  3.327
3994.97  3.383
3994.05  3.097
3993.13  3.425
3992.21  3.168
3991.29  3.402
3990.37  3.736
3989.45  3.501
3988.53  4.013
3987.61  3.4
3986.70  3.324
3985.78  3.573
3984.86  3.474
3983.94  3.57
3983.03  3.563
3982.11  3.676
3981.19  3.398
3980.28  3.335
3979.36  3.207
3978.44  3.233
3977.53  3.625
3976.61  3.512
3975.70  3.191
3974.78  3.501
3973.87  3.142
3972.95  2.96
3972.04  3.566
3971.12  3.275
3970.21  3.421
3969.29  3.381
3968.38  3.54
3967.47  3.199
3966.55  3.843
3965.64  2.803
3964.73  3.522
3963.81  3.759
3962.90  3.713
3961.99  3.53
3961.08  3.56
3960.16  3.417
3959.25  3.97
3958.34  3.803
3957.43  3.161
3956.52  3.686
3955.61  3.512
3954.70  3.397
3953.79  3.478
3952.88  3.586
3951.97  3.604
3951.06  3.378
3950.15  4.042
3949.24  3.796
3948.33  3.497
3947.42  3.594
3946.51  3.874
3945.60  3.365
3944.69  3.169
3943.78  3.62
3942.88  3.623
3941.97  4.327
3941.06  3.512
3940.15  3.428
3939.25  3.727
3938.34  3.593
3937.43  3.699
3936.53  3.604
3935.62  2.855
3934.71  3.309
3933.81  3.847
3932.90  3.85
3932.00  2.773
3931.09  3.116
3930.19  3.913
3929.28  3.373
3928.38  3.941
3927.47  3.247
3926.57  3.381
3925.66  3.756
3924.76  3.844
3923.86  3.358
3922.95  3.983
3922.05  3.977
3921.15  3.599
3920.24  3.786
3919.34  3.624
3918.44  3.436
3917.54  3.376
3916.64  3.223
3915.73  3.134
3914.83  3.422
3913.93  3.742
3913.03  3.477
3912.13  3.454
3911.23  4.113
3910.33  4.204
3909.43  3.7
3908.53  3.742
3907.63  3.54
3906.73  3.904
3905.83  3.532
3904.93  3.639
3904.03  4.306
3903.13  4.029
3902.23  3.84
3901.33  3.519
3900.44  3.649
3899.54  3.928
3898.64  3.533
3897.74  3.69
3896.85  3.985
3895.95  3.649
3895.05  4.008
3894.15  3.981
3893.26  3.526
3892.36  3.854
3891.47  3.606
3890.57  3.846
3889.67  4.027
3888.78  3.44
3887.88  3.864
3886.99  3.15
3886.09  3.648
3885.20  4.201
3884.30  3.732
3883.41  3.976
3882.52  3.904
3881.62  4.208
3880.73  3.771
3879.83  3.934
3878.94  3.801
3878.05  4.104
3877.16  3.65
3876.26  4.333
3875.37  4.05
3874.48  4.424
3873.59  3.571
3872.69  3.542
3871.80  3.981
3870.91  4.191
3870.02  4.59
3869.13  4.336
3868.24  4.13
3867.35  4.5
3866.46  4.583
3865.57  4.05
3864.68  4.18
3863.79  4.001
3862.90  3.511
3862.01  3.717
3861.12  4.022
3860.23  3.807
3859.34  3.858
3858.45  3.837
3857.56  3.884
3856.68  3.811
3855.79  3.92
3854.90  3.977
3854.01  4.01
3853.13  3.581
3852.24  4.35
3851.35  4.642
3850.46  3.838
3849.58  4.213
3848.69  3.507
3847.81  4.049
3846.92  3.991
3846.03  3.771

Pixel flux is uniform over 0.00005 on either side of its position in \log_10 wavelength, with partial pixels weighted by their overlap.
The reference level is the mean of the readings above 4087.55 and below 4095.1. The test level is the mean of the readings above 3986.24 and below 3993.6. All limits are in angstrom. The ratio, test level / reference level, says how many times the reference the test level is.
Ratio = 1.01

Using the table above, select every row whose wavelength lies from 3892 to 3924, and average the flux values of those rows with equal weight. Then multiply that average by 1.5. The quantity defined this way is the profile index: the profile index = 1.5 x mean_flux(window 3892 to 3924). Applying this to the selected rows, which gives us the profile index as 5.56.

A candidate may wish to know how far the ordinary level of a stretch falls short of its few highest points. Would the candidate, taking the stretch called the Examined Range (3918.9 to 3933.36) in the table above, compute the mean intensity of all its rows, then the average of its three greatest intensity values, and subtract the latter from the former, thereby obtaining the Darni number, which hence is -0.37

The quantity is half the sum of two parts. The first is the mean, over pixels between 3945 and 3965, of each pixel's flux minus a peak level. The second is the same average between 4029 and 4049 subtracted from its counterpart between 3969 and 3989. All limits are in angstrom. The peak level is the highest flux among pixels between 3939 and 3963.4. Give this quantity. -0.30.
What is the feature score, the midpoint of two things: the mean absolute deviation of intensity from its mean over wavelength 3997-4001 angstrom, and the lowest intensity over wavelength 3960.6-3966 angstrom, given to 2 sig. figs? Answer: 1.5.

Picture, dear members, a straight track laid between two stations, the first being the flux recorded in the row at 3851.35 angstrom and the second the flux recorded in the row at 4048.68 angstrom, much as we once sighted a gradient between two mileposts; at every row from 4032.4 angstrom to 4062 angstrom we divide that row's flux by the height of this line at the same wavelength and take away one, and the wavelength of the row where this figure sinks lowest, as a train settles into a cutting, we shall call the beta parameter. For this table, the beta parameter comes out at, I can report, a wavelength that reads 4049.61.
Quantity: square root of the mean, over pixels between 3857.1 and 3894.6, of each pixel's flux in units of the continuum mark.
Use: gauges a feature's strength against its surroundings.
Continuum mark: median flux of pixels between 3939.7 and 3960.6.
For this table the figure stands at 1.05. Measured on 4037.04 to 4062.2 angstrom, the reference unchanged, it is 0.96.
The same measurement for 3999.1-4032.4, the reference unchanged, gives 0.96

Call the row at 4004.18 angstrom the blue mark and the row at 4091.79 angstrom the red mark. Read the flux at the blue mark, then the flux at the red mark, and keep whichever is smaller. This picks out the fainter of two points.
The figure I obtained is 3.5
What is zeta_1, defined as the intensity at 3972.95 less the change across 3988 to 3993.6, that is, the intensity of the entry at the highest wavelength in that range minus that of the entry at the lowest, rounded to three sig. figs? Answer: 3.55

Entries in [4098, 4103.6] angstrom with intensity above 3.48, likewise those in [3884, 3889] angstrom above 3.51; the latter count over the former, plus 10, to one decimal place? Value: 11.0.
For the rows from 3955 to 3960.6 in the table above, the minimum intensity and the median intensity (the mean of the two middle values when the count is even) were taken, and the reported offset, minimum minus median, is -0.44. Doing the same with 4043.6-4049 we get -0.32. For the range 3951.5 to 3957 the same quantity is -0.15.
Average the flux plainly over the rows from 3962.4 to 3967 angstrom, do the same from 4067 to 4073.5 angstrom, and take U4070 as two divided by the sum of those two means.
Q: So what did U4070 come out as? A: 0.286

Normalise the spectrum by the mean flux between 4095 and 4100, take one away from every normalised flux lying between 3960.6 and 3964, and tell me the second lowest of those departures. 0.04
